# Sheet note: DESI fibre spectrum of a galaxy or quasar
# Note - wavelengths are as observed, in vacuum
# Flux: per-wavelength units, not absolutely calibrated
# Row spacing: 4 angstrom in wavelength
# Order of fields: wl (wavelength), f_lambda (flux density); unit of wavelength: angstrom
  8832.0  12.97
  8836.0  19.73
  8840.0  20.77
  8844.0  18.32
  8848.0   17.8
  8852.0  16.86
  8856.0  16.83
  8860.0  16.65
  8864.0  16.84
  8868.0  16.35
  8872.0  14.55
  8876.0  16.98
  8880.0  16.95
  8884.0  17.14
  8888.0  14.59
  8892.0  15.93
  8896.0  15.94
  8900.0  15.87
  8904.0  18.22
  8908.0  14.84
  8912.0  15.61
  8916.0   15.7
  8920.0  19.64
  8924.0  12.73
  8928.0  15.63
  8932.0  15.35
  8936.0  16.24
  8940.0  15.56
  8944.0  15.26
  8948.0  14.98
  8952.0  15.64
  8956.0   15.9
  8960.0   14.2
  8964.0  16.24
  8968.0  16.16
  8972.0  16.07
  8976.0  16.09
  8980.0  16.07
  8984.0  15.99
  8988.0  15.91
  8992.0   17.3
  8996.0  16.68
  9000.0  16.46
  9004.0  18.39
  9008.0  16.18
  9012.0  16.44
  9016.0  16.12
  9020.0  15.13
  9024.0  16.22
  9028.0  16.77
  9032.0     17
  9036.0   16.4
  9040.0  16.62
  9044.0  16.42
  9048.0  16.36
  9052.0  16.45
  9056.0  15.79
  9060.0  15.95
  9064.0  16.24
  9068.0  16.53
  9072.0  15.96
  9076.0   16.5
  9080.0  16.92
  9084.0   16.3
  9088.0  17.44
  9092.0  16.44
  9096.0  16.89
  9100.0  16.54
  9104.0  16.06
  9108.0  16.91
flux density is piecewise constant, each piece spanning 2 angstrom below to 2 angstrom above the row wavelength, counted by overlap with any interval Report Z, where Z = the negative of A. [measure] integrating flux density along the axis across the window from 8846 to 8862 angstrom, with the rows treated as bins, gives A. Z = -273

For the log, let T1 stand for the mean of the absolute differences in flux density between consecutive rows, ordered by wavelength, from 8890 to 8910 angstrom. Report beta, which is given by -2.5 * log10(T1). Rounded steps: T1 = 1.5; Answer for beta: -0.41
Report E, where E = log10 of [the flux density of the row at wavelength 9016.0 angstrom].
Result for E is 1.21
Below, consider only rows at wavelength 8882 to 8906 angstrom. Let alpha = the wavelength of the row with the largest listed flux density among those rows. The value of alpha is 8904.0 angstrom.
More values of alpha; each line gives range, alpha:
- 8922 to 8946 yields 8936.0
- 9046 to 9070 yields 9068.0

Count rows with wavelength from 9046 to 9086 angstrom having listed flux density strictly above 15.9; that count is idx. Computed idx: 9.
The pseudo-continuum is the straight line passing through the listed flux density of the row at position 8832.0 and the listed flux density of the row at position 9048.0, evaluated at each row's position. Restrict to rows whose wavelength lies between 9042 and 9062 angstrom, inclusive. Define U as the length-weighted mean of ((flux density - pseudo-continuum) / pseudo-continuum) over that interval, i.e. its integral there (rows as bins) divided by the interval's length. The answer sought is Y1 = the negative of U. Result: 0.014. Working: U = -0.014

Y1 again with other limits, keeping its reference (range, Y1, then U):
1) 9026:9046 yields -0.029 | 0.029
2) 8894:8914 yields -0.142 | 0.142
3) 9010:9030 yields -0.014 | 0.014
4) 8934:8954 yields -0.055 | 0.055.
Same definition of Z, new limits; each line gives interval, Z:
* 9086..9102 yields -269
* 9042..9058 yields -260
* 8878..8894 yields -258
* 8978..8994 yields -261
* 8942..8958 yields -247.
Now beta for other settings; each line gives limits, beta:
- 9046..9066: 1.31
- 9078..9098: 0.24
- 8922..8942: -0.19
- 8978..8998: 0.66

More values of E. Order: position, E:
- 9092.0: 1.22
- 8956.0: 1.20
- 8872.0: 1.16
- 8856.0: 1.23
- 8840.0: 1.32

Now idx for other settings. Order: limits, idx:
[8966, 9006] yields 10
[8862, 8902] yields 7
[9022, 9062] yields 9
